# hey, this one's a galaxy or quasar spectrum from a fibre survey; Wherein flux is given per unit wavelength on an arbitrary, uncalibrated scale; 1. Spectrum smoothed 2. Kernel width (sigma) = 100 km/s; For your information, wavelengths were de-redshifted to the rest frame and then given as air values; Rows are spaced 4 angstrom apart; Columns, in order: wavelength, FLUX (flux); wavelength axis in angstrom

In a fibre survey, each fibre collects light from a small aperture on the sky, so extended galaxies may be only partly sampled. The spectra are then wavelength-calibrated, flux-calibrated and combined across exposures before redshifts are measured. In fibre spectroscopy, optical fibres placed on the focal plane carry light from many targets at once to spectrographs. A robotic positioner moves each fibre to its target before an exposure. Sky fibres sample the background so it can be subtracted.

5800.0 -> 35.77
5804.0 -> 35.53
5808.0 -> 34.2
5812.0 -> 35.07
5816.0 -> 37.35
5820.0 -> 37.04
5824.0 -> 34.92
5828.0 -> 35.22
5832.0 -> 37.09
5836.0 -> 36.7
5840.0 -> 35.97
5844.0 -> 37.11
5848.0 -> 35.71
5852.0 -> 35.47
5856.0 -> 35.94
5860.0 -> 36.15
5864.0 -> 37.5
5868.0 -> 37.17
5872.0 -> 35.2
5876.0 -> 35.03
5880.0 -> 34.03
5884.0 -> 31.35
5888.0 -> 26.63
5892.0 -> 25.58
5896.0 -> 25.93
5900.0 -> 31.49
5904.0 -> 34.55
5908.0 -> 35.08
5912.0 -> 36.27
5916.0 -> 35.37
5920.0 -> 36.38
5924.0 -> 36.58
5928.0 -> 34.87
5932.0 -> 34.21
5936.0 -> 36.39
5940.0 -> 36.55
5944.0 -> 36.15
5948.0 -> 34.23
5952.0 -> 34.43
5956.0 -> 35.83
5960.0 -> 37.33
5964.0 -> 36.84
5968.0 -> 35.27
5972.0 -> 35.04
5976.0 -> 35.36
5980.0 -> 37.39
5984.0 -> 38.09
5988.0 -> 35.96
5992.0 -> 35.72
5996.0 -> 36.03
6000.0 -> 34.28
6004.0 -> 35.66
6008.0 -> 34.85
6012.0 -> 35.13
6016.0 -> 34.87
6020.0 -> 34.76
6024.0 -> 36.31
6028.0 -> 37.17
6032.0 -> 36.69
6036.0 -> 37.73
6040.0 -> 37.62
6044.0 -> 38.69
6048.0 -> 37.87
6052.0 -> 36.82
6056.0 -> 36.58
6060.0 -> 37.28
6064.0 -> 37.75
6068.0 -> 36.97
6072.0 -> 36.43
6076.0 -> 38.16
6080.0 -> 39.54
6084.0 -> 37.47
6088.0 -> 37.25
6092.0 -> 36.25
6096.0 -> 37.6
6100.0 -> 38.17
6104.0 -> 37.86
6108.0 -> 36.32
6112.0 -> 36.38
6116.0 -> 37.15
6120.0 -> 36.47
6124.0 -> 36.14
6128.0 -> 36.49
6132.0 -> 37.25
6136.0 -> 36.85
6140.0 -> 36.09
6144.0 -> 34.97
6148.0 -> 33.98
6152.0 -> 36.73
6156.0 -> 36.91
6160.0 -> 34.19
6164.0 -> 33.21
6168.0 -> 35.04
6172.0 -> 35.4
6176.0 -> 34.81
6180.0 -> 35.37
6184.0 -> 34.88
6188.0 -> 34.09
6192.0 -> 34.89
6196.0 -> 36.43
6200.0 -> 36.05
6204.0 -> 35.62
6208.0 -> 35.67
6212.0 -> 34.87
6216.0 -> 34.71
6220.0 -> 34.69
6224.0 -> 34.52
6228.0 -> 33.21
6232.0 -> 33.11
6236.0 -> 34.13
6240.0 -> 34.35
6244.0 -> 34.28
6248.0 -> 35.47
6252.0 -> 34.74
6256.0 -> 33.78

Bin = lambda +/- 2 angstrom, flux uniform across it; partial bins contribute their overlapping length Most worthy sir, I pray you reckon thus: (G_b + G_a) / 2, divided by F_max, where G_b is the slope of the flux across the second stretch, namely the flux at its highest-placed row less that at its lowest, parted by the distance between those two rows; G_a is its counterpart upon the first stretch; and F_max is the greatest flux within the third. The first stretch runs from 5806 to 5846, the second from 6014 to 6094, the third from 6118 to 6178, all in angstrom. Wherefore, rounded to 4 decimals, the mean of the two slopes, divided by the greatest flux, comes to 0.0013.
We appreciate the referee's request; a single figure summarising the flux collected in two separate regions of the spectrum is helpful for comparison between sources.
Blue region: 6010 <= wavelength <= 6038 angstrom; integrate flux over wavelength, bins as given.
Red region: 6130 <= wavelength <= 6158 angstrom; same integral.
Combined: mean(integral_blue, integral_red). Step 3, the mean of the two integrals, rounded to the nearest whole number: 1011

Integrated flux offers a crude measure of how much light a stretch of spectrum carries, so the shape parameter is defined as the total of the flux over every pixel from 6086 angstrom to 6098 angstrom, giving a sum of 111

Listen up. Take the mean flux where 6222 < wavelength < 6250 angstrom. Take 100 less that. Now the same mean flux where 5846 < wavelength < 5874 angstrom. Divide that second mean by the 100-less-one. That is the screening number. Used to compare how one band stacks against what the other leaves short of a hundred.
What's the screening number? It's 0.55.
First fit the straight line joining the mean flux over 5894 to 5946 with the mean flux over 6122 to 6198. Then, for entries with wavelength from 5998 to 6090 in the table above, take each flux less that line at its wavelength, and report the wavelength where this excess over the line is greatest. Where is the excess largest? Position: 6080.0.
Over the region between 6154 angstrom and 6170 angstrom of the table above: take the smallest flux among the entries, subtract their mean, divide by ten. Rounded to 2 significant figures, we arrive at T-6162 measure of -0.16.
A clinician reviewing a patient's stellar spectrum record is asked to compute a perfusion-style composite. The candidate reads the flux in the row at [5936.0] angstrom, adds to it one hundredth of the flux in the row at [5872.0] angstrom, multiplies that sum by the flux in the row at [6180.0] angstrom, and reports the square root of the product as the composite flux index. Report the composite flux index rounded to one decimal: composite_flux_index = 36.0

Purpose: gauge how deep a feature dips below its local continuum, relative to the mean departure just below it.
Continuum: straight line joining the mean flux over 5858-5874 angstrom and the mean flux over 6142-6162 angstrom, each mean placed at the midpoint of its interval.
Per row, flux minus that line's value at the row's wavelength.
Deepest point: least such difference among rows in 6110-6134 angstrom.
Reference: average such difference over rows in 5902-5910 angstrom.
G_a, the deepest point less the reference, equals 2.2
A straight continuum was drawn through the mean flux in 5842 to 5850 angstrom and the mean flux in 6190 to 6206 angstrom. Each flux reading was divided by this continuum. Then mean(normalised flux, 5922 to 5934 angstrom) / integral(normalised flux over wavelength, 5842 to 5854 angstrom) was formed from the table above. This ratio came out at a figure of 0.0816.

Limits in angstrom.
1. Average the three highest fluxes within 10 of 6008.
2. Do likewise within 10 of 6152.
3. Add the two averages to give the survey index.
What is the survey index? 71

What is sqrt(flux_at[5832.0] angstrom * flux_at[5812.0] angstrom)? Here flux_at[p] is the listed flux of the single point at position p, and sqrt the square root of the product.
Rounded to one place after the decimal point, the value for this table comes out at 36.1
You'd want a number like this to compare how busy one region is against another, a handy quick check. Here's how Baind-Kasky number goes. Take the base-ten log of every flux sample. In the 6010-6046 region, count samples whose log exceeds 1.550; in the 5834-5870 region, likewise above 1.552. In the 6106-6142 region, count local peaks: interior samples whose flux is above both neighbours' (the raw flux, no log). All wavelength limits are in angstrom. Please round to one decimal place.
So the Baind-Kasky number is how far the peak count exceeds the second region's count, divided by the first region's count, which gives -1.0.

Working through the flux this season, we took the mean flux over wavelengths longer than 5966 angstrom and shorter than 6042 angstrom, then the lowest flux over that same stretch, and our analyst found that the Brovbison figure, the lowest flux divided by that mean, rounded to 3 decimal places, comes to 0.952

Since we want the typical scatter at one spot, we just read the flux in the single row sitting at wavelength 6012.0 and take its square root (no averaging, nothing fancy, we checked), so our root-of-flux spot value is 5.93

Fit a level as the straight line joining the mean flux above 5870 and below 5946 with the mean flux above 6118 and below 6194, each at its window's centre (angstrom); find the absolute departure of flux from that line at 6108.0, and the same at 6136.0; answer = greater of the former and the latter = 1.5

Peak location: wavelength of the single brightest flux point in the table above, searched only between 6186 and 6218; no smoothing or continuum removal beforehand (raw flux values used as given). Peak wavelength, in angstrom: 6196.0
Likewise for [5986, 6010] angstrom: 5996.0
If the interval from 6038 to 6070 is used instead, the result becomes 6044.0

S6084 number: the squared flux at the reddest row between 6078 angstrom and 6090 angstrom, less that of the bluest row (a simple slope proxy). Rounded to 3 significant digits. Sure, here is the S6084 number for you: -176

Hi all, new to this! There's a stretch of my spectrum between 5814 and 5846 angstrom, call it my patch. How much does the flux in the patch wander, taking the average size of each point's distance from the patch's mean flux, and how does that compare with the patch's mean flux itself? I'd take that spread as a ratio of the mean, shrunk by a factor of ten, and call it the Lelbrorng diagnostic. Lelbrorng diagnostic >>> 0.0022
